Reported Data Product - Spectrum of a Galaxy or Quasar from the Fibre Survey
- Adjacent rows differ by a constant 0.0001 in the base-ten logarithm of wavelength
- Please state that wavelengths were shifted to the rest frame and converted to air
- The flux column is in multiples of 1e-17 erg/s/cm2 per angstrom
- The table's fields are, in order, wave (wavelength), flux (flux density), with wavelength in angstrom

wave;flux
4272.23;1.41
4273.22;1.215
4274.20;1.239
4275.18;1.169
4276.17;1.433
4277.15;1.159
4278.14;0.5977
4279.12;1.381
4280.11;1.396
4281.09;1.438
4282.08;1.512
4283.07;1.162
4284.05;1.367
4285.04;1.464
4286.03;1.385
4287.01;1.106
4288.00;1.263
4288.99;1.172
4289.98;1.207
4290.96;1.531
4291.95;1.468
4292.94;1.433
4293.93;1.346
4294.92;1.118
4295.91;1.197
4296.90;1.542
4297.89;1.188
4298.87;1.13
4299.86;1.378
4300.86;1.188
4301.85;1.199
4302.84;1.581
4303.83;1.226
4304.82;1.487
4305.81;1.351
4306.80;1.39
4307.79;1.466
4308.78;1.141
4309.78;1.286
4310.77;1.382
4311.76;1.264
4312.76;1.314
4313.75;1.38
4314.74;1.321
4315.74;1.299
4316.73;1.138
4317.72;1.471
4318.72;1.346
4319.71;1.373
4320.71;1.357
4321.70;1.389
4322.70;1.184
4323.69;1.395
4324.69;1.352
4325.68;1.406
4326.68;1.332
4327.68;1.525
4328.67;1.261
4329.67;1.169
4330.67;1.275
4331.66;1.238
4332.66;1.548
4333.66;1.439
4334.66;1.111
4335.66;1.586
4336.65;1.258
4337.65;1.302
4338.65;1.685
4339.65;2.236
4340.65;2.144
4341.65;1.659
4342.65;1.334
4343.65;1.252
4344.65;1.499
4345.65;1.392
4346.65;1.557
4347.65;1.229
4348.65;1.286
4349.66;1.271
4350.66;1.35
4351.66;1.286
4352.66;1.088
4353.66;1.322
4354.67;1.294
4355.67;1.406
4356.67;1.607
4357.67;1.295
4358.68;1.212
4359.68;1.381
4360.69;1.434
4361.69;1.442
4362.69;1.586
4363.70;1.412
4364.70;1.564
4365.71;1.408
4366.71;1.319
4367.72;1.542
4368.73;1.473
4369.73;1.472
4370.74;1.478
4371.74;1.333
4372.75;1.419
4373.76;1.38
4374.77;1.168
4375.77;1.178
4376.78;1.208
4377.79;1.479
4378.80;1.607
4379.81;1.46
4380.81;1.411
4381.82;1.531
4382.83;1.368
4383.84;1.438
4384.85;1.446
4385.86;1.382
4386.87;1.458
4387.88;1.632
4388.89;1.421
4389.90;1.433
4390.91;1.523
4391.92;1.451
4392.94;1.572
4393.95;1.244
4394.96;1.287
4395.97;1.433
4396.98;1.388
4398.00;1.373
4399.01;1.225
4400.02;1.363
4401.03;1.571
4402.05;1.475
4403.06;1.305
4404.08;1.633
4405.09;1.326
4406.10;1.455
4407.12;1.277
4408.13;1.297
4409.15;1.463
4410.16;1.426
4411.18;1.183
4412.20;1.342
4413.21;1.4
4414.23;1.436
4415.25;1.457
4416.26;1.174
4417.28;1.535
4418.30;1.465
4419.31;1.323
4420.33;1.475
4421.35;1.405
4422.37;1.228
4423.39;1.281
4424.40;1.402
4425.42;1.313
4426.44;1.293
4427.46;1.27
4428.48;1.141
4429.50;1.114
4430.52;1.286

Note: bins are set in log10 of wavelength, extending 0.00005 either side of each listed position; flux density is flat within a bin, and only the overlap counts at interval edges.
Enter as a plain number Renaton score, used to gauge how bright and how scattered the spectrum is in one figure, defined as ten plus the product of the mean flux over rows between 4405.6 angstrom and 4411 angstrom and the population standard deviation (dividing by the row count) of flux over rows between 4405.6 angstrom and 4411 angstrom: 10.1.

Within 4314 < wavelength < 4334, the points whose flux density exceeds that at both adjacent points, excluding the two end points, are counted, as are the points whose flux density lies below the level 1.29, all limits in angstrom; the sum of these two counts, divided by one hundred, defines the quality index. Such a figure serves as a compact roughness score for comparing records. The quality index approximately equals 0.140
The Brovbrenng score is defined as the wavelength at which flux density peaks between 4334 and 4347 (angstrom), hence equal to 4339.65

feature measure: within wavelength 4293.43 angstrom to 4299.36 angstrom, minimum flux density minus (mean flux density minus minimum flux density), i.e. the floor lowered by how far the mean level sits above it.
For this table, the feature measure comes 0.98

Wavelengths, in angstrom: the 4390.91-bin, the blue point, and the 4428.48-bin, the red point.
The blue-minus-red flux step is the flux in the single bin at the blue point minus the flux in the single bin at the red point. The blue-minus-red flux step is 0.38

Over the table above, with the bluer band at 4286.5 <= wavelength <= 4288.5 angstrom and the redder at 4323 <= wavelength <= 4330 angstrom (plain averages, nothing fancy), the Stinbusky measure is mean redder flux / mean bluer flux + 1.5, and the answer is 2.64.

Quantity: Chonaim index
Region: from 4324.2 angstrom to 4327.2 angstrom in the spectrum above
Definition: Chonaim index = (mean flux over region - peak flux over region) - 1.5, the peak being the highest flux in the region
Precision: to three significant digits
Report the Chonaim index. -1.54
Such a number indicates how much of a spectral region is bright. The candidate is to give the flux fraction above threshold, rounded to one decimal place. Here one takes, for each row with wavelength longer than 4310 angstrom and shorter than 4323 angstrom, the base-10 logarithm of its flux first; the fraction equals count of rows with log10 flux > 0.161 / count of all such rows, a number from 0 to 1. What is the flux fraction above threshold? 0.1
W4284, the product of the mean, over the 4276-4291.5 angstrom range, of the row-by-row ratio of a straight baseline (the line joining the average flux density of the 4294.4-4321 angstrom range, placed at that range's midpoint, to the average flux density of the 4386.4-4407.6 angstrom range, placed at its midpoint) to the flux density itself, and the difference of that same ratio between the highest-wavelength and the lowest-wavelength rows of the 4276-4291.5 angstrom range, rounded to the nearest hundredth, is -0.05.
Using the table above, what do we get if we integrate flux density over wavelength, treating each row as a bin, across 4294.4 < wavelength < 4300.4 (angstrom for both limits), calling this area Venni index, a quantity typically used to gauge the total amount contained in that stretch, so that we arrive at 7.5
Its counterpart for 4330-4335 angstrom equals 6.6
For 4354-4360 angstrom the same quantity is 8.2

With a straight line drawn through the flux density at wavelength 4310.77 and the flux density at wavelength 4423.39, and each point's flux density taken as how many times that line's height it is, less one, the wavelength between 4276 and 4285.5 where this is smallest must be 4278.14 angstrom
